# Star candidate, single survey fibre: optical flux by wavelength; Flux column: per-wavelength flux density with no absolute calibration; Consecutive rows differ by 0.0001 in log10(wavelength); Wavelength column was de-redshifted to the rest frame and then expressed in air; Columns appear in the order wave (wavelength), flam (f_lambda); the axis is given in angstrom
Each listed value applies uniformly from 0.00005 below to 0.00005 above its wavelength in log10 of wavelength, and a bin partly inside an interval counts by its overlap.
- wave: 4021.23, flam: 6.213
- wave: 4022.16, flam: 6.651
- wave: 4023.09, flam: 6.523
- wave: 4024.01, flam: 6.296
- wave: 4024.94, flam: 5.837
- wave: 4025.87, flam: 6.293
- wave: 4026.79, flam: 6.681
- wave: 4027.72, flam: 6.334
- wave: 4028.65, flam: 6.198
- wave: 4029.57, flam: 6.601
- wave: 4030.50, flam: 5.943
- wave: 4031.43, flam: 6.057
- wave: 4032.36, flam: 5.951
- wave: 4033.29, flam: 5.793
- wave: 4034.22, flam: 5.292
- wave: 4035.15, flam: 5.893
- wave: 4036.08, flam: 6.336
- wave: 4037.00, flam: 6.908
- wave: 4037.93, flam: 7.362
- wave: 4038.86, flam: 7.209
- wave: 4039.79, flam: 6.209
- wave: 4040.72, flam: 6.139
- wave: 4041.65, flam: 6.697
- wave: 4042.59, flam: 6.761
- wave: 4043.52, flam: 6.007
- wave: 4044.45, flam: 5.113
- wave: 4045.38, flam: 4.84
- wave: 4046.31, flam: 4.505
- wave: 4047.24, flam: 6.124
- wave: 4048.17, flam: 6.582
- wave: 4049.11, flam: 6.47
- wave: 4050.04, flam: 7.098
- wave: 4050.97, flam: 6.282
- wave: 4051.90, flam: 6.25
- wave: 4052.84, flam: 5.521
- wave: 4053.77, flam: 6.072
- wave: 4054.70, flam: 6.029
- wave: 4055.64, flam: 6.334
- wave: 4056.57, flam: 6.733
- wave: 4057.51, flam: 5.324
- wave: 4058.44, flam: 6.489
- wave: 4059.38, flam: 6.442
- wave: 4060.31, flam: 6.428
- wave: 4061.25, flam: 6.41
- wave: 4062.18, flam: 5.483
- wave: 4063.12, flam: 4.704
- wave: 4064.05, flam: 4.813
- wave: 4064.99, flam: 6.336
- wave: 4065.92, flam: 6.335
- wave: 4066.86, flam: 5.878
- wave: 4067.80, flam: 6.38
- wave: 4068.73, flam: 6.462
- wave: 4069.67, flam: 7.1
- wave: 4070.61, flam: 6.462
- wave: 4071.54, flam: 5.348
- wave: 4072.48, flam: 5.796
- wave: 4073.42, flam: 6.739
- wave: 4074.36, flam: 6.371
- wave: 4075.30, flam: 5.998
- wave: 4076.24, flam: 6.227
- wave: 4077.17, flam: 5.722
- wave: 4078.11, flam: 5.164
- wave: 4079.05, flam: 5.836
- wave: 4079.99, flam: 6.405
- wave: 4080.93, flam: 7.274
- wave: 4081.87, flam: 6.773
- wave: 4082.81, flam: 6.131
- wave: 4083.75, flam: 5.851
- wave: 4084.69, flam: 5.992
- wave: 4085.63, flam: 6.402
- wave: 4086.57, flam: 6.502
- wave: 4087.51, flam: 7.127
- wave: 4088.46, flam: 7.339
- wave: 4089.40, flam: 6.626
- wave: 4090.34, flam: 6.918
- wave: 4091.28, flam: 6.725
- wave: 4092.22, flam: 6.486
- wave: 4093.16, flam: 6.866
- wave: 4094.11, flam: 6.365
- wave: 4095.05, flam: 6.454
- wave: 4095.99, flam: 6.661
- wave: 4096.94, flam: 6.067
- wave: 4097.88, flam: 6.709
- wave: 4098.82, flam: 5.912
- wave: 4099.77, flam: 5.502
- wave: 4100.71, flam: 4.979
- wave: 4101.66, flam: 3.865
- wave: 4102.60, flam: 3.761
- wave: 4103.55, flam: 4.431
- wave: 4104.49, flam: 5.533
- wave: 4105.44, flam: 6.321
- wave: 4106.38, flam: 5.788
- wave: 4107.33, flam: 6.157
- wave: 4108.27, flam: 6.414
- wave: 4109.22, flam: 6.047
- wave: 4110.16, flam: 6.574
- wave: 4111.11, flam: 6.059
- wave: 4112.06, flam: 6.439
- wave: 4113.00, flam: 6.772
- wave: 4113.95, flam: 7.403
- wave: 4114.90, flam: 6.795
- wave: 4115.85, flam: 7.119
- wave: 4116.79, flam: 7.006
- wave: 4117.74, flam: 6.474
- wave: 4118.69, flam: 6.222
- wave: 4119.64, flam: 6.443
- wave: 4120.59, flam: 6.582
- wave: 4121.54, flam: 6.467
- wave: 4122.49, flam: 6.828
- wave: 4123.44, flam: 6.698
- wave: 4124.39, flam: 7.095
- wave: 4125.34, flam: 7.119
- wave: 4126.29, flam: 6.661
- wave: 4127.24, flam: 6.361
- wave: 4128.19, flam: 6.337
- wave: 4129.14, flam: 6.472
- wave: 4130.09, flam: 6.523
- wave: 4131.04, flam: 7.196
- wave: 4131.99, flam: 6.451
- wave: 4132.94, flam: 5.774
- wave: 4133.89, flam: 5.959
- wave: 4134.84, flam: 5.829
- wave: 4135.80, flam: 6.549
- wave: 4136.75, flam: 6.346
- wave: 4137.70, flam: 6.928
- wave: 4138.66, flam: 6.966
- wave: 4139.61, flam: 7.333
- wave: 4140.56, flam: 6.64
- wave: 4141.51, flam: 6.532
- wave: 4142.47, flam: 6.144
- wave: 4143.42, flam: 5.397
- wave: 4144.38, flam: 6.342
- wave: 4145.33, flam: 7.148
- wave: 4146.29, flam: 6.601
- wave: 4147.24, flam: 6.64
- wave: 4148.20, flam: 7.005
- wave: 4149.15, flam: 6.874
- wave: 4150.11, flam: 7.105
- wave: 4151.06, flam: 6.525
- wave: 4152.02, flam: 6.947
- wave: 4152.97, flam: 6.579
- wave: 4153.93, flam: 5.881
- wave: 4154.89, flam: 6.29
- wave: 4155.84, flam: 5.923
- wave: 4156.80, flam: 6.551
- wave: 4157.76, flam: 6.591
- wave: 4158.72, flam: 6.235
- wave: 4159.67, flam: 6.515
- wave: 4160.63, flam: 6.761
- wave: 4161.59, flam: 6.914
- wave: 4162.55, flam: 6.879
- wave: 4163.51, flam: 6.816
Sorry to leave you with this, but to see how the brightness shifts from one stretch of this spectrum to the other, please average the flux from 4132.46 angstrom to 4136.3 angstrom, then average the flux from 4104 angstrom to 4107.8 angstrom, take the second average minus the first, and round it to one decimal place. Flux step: -0.1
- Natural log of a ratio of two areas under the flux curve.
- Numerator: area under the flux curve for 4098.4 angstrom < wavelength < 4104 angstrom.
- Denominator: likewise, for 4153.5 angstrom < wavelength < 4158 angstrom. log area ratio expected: -0.1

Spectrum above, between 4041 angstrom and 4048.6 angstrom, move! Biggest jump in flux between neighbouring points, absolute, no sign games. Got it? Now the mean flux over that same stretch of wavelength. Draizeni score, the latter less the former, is 4.2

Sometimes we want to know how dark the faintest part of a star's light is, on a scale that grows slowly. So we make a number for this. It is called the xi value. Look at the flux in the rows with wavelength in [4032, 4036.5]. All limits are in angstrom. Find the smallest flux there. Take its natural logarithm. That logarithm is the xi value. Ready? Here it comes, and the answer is 1.67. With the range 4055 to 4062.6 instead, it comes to 1.67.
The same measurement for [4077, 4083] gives 1.64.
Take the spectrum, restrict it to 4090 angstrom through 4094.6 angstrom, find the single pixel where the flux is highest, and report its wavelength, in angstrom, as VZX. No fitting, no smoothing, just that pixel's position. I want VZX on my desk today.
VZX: 4090.34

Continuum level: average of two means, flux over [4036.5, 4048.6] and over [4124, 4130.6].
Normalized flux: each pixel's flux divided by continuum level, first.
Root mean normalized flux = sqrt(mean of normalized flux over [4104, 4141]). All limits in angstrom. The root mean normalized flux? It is 1.01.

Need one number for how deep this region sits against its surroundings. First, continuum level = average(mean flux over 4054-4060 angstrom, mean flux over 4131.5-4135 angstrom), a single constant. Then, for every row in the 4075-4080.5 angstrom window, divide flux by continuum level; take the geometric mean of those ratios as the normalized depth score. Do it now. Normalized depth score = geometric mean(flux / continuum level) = 0.96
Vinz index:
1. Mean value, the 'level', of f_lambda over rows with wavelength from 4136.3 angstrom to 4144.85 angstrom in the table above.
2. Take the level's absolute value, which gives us 6.51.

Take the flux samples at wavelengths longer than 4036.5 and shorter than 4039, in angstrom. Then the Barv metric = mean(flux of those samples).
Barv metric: 7.2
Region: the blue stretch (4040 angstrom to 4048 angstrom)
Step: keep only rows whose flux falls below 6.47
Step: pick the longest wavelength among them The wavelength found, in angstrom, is 4047.24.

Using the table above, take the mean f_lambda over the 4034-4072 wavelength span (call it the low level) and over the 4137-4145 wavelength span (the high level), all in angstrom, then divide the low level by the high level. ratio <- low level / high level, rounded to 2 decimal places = 0.94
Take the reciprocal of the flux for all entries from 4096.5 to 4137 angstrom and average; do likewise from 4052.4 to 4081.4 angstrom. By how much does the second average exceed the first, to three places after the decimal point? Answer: 0.002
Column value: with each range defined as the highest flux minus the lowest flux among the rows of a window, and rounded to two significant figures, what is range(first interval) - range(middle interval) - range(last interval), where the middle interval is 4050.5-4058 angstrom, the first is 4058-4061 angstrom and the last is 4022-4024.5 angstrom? -1.7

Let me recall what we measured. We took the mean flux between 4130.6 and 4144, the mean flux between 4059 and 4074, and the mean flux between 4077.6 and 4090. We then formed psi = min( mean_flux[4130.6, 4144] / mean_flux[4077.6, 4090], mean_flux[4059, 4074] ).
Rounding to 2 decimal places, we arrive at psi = 1.00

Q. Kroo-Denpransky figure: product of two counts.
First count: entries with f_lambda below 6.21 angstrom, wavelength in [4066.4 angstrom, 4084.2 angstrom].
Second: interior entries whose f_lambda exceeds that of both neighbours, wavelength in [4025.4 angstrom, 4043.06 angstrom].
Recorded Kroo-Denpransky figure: 36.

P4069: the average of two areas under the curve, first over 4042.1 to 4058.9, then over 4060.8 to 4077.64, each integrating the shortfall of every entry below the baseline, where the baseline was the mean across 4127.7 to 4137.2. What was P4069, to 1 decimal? 5.3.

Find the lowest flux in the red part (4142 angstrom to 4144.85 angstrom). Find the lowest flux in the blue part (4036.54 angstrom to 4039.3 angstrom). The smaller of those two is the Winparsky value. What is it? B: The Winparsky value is 5.4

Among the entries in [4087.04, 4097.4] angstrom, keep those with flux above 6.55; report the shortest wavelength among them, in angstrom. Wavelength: 4087.51 angstrom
